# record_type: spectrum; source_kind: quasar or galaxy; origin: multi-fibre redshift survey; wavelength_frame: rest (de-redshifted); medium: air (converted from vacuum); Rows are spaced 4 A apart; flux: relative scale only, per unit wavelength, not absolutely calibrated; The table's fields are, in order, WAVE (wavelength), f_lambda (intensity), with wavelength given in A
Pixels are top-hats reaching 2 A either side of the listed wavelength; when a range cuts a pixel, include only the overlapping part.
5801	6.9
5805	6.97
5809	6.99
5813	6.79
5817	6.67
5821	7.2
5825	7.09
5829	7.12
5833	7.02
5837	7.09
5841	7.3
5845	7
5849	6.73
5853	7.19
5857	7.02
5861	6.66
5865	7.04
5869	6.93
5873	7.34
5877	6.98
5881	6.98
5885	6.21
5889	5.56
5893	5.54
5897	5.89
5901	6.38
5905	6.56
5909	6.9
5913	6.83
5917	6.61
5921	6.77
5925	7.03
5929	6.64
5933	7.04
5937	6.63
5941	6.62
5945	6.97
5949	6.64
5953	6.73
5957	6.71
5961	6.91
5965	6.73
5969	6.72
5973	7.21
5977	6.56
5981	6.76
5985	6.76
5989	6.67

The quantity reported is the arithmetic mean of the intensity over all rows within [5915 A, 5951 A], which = 6.77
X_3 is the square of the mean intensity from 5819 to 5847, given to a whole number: 51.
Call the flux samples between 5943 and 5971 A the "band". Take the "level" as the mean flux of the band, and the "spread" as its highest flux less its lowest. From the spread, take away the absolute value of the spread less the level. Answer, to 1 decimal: -6.1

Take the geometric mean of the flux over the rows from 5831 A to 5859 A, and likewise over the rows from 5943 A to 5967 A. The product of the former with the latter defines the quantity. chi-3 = 48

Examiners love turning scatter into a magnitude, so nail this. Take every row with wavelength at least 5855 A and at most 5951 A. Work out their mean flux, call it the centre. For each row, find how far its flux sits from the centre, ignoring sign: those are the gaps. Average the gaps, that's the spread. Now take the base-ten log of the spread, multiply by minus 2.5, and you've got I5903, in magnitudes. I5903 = 1.2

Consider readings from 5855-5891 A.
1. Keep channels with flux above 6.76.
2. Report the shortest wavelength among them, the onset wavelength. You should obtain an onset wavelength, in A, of 5857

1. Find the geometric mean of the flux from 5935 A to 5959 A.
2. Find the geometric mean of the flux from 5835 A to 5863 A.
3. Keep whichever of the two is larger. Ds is 7.0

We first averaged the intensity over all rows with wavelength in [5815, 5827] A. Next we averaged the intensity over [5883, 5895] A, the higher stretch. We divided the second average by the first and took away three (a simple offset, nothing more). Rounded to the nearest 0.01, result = -2.17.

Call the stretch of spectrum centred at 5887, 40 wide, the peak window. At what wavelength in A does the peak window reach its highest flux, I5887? 5873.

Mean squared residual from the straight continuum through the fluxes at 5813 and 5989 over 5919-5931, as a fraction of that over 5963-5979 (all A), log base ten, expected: -0.3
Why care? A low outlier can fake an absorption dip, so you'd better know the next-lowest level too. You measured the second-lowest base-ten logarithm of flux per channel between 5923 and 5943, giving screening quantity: 0.822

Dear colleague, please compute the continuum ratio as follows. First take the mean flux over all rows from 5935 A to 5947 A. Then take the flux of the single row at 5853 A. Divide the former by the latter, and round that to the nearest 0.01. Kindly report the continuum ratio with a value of 0.94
